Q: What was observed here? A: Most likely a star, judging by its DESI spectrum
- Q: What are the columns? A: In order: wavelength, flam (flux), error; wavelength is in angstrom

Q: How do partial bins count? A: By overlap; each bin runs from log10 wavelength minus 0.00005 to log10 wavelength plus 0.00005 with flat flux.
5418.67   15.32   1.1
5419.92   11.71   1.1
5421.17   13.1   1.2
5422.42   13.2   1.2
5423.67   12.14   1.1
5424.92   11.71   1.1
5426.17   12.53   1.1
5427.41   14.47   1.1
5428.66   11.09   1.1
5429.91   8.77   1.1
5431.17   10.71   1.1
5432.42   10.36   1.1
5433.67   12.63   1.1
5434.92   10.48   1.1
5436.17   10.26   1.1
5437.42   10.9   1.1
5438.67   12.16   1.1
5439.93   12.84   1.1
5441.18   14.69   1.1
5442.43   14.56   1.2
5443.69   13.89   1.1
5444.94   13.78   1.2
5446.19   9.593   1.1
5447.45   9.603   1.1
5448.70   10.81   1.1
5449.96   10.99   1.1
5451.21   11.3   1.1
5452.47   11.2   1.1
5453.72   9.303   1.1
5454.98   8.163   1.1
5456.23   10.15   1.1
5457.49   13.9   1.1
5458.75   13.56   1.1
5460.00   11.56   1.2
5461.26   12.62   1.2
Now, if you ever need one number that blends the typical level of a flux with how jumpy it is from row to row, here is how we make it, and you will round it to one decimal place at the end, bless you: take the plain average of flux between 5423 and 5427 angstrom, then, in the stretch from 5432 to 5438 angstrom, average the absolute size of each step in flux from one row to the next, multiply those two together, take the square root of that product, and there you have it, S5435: 4.0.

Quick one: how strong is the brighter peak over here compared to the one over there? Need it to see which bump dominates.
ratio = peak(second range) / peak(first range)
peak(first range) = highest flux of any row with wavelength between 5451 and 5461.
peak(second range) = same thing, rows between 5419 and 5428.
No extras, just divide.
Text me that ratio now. 1.04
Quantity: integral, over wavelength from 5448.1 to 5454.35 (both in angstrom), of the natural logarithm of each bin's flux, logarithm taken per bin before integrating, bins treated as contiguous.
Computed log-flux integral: 15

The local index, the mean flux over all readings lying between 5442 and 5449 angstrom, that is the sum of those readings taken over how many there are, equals 12.0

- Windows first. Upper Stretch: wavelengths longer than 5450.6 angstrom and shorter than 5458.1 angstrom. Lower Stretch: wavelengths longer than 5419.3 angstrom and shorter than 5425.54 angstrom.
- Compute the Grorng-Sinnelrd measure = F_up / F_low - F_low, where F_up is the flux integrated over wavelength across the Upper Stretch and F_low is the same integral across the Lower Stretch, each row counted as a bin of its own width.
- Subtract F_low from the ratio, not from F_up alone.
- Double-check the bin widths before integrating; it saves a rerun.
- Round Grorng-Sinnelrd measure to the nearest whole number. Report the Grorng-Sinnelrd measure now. -76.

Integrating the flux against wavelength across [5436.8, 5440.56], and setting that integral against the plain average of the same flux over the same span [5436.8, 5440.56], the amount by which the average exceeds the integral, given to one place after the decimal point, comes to -33.0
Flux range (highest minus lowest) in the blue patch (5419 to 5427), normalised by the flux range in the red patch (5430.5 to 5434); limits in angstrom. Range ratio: 0.66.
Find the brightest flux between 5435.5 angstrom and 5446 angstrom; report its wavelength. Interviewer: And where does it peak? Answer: 5441.18 angstrom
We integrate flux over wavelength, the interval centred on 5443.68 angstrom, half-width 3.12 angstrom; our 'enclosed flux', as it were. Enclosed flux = 83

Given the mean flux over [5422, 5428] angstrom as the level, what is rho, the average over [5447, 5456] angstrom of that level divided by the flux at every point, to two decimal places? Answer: 1.27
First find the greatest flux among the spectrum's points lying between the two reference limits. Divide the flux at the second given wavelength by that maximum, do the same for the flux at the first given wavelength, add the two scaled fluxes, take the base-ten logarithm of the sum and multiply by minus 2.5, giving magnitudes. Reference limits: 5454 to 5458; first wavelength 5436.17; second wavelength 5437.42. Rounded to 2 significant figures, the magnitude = -0.46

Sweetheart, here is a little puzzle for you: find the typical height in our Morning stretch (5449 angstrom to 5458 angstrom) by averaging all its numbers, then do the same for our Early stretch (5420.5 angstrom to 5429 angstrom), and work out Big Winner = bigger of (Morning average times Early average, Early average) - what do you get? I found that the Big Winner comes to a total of 135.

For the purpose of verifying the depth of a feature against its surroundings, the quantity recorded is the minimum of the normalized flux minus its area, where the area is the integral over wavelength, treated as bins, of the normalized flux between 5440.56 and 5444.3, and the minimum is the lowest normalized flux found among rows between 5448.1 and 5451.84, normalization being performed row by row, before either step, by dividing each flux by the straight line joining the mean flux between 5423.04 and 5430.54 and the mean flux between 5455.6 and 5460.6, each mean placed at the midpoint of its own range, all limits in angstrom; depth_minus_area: -3.6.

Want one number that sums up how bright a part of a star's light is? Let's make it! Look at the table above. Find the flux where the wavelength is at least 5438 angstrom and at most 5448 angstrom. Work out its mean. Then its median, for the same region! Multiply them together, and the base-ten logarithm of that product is 2.23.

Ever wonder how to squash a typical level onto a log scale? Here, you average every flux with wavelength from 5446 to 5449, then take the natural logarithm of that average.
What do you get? 2.30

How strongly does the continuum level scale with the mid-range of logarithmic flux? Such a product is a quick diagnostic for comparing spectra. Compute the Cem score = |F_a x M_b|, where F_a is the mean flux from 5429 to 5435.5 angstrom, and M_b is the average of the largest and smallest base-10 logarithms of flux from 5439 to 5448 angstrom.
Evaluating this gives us 11.4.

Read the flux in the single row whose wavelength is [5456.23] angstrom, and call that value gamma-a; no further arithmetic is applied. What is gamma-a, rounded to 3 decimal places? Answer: 10.150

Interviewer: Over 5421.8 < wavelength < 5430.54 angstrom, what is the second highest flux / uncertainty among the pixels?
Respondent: 11.4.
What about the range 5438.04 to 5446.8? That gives 12.6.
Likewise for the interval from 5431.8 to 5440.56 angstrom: 11.5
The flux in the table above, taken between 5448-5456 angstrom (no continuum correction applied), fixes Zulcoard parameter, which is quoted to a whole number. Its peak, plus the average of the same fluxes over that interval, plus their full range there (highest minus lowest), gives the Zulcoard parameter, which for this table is 25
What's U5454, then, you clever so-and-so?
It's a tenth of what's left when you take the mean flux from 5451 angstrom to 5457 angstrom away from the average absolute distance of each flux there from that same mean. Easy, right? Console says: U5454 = -0.90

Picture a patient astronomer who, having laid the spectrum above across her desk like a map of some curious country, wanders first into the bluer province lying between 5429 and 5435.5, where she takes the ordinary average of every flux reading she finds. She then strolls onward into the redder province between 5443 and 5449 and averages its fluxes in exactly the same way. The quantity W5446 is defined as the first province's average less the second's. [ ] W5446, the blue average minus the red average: -1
